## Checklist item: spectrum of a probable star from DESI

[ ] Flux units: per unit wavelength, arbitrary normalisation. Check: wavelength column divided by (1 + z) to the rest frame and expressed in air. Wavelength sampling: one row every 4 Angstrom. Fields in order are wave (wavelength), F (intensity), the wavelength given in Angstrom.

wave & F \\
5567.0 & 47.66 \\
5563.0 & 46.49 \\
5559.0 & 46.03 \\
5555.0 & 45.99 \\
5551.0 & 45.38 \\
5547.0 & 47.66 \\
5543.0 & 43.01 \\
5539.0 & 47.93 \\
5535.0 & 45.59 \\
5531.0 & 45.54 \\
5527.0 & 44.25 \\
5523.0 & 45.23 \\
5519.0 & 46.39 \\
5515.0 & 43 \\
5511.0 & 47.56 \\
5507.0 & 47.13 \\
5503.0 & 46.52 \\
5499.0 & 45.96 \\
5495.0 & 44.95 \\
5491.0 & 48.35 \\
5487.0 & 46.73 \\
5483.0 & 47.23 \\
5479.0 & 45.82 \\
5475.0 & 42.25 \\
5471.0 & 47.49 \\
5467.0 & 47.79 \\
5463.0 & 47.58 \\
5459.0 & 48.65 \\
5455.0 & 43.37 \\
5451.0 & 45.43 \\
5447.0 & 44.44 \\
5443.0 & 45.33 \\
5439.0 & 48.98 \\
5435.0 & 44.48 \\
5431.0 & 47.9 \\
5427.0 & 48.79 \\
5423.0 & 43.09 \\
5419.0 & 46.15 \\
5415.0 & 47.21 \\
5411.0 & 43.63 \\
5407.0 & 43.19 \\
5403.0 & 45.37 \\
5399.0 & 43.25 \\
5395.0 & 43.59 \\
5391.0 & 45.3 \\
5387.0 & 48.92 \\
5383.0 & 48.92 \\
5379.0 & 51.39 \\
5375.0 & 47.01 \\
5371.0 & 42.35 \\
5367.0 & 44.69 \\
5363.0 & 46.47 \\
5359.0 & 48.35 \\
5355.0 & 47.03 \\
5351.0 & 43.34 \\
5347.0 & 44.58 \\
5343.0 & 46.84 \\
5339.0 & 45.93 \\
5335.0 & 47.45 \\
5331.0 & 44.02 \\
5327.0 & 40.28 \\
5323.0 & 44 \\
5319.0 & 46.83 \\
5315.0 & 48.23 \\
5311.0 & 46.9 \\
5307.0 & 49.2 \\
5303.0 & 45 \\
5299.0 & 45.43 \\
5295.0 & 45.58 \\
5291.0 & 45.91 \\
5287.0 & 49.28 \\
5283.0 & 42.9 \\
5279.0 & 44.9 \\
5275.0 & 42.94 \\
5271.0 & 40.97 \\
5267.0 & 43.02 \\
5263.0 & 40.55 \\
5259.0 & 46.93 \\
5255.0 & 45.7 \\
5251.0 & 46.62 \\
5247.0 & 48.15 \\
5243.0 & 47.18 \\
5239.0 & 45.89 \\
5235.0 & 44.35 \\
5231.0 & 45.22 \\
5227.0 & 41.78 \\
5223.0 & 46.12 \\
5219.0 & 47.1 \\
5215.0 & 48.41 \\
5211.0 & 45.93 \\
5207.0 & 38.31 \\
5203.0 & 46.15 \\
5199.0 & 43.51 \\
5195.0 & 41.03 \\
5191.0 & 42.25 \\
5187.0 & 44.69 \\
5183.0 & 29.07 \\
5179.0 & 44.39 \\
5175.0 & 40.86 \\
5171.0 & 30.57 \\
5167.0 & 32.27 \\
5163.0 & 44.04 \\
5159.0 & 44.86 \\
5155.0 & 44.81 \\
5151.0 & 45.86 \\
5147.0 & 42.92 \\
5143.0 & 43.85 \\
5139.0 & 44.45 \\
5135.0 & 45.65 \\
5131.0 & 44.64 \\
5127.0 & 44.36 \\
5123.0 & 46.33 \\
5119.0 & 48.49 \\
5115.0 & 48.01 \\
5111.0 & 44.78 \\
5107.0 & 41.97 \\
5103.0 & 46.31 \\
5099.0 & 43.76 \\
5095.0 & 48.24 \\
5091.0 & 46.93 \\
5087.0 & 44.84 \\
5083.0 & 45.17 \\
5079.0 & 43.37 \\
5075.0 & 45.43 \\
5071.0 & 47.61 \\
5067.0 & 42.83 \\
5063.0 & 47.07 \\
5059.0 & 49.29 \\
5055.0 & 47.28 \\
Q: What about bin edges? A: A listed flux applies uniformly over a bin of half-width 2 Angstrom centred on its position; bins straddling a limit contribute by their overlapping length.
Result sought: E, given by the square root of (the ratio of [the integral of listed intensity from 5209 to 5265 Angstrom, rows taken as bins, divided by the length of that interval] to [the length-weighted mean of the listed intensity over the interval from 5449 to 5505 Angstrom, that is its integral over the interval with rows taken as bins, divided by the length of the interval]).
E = 0.99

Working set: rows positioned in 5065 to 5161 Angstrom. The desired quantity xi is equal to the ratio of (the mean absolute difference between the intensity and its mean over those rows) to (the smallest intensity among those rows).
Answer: 0.033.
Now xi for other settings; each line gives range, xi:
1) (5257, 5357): 0.050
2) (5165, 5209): 0.171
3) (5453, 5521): 0.034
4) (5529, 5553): 0.030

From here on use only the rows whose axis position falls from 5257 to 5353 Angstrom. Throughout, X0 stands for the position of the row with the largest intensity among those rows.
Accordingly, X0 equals 5287.0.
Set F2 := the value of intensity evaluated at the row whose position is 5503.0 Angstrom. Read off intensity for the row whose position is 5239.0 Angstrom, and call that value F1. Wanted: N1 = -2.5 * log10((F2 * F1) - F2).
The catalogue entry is -8.30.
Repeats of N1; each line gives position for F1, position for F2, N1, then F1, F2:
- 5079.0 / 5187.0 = -8.19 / 43.37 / 44.69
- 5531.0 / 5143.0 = -8.23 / 45.54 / 43.85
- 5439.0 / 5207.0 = -8.16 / 48.98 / 38.31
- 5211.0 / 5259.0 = -8.31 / 45.93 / 46.93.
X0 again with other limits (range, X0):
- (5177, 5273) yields 5215.0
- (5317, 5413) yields 5379.0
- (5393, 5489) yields 5439.0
